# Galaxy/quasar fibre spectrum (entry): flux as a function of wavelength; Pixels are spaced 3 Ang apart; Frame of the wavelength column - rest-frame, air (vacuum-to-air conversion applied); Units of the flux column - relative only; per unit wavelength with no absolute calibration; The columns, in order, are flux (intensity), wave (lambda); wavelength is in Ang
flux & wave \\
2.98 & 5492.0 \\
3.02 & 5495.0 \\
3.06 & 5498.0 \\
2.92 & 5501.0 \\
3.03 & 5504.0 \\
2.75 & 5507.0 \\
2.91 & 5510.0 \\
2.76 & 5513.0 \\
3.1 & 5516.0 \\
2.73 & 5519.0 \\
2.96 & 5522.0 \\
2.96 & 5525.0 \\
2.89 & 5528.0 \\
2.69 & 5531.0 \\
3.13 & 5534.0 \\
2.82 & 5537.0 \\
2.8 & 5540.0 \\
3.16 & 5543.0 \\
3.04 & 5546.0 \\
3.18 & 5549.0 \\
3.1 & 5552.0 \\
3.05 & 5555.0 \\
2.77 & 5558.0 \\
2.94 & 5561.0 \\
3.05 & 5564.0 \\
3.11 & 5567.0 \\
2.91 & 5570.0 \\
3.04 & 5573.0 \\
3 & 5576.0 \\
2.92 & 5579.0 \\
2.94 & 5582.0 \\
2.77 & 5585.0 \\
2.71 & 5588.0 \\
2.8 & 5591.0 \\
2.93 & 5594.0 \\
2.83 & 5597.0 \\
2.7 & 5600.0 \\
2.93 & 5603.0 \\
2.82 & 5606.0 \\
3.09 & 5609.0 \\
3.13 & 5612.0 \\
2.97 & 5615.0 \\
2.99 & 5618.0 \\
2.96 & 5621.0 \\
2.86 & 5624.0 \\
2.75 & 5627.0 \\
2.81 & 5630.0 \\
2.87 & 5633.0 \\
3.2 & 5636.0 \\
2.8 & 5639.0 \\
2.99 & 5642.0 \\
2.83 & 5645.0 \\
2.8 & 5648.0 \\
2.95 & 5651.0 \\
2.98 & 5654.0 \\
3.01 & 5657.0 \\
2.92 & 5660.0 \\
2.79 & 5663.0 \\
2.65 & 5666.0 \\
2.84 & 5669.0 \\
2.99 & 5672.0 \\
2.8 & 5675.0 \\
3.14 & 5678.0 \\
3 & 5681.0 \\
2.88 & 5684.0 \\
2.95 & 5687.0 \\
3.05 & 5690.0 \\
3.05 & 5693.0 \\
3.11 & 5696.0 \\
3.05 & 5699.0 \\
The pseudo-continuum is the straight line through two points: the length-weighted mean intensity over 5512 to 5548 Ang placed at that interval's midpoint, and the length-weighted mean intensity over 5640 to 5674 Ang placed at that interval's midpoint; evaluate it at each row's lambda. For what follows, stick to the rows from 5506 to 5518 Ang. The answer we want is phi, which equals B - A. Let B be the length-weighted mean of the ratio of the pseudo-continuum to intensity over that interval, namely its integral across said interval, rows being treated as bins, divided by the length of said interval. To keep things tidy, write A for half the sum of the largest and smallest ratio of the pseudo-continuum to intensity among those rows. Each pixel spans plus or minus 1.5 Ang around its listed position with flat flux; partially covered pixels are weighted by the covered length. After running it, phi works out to 0.015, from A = 1.01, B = 1.02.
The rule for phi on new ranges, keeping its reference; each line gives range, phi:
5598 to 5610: 0.005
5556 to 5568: -0.010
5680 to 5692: -0.003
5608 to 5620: 0.003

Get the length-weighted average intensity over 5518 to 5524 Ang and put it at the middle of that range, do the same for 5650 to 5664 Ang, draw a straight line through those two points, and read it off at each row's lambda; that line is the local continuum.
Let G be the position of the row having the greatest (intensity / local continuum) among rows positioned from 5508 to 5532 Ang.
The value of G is 5516.0 Ang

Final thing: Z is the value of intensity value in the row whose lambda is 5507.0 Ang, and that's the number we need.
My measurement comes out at 2.75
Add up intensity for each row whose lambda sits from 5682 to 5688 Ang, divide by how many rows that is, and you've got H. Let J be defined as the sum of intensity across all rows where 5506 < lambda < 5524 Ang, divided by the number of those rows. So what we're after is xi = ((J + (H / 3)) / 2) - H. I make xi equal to -0.995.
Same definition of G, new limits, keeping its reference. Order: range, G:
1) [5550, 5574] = 5567.0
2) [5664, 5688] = 5678.0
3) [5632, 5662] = 5636.0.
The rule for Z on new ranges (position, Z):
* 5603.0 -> 2.93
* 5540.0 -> 2.8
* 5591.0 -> 2.8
